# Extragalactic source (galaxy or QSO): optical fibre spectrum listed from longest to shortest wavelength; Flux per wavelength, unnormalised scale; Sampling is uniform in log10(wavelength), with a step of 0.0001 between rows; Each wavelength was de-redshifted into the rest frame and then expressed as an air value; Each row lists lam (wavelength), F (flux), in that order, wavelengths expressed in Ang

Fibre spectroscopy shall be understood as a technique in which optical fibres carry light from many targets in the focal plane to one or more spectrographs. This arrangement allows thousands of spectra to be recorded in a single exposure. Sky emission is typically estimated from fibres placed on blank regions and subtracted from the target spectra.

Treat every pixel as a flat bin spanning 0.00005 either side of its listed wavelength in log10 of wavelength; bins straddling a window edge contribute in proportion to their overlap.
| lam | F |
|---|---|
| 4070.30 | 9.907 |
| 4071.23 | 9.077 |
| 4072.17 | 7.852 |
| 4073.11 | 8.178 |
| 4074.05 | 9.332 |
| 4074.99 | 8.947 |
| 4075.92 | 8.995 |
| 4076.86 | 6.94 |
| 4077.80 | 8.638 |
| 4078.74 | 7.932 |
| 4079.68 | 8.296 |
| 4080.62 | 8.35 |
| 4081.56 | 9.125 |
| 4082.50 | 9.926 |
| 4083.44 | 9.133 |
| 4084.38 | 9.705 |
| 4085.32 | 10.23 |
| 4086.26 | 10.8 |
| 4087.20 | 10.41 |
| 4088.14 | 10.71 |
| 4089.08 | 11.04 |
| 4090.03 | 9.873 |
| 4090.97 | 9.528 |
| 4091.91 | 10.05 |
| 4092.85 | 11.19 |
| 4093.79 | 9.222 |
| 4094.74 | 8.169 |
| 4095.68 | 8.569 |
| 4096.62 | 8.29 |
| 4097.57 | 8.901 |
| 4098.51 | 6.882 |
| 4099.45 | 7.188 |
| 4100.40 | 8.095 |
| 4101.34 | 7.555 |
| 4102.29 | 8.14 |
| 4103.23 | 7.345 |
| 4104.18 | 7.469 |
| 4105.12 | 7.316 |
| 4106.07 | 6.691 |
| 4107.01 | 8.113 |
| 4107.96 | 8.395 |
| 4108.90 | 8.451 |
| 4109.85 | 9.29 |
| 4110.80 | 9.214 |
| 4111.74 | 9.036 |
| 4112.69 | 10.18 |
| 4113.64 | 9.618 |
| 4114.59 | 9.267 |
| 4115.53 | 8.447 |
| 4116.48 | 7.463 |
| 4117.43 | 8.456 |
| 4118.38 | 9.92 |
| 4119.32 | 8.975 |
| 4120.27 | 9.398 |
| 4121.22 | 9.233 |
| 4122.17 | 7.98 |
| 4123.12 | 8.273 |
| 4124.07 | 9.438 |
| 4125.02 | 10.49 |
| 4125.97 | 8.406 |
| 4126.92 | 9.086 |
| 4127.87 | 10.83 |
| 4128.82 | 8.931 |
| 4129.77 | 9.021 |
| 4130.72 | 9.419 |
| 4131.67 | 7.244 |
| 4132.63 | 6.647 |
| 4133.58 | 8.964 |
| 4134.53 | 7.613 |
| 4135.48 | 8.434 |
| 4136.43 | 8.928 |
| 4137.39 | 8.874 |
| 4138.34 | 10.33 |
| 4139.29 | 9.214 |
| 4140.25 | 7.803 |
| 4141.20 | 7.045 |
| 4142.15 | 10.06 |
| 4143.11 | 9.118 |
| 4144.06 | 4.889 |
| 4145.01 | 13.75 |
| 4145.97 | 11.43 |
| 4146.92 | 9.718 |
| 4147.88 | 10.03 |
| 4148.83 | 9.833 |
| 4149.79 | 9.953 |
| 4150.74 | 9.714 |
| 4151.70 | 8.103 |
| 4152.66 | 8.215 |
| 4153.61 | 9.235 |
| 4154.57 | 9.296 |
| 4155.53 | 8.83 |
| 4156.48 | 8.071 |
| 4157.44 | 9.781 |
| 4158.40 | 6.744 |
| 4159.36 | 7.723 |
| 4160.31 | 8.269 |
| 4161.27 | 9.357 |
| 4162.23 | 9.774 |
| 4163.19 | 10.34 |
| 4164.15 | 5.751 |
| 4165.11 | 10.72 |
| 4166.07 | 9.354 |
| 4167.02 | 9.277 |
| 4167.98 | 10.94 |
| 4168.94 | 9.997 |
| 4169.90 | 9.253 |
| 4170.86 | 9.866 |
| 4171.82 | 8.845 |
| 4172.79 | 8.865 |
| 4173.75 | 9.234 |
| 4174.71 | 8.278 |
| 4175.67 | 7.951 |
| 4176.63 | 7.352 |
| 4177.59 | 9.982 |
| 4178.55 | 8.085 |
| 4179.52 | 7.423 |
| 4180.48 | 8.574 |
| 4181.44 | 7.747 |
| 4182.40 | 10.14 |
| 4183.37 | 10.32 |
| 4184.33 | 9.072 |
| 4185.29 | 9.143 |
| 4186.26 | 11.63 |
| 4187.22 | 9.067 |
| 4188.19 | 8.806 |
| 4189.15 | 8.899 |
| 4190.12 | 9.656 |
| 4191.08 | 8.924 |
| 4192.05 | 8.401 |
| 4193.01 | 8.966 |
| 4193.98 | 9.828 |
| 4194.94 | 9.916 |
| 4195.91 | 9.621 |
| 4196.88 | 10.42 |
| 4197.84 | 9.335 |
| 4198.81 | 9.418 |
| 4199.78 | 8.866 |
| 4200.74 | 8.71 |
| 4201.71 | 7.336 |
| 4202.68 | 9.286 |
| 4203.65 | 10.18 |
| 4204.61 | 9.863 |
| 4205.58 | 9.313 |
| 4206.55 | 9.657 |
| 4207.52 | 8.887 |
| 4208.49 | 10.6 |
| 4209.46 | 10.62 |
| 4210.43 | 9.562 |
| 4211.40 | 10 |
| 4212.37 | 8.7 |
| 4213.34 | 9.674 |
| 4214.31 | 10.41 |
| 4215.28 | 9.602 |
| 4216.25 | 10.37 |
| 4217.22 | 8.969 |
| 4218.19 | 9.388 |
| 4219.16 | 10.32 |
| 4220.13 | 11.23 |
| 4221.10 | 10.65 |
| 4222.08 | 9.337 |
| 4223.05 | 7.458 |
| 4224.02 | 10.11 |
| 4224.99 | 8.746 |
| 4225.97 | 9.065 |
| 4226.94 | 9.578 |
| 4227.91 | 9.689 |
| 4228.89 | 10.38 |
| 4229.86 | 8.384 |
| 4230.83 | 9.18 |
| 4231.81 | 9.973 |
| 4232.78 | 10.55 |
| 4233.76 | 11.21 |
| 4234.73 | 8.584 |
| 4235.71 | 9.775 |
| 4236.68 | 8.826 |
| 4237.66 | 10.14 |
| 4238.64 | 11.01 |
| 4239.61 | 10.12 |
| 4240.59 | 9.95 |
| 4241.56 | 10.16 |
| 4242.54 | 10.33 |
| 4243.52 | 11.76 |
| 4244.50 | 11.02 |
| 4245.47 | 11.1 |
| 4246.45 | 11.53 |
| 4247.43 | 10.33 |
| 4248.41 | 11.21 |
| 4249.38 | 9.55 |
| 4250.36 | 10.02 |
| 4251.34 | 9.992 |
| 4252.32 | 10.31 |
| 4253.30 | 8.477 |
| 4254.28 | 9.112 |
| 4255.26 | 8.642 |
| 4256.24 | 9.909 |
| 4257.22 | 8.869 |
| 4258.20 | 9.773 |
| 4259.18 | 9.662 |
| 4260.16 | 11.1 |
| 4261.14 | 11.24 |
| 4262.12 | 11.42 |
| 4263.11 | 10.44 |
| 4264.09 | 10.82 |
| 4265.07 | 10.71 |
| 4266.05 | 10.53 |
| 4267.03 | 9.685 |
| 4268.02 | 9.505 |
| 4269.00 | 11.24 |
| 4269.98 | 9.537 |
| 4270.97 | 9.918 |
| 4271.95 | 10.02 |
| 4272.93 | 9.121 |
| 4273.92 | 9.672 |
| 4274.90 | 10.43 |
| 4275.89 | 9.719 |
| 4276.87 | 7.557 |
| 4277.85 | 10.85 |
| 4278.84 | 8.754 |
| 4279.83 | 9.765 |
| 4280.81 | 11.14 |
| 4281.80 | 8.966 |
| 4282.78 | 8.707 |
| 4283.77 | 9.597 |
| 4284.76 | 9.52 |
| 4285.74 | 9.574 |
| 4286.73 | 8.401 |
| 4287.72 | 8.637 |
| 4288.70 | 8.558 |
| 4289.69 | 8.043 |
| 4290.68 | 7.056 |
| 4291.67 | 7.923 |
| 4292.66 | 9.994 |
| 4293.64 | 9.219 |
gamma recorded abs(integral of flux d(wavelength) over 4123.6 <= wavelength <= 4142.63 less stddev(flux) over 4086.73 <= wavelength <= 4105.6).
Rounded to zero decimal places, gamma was 167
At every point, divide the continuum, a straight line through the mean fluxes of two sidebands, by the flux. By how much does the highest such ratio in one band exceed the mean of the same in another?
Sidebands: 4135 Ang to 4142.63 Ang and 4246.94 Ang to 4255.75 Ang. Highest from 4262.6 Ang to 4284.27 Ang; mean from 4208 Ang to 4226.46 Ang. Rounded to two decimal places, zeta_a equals 0.33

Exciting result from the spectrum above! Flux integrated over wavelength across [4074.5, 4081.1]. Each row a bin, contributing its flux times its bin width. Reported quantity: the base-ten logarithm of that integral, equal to 1.74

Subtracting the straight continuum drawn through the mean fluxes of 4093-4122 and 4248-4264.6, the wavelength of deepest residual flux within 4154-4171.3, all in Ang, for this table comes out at 4164.15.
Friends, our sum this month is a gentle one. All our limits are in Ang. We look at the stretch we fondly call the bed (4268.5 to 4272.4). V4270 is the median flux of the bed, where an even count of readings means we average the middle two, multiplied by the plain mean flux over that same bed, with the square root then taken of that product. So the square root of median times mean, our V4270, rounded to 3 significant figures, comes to 10.1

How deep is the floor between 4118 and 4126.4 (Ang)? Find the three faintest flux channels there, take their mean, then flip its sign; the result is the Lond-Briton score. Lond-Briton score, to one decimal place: -8.2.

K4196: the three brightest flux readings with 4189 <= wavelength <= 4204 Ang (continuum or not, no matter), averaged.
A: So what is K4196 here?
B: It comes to 10.2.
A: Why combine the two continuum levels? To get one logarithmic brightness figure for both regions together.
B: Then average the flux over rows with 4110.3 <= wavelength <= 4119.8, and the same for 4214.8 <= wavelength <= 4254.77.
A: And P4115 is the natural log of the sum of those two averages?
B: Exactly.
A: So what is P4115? 2.94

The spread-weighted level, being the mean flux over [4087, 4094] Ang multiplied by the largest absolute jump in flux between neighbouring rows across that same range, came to 20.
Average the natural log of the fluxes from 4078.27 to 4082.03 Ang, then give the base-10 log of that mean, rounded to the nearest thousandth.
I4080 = 0.328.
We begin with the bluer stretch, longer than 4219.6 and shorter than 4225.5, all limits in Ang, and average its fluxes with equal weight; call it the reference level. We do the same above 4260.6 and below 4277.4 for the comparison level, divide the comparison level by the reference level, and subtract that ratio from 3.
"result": 1.95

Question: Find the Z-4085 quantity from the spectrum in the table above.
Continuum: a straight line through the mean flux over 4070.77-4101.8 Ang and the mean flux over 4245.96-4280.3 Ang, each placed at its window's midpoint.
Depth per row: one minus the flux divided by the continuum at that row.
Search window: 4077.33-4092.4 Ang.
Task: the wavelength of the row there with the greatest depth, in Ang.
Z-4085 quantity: 4078.74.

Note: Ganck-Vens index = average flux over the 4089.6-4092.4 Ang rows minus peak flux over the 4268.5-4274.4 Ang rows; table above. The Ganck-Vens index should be -1.4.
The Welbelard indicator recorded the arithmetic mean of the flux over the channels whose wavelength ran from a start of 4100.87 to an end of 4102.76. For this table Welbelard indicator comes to 7.8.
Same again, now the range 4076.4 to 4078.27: 7.8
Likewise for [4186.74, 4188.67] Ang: 8.9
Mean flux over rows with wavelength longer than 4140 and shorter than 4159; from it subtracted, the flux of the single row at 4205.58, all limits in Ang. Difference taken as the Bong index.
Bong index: -0.23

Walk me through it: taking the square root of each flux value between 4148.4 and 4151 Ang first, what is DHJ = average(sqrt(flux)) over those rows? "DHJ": 3.14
